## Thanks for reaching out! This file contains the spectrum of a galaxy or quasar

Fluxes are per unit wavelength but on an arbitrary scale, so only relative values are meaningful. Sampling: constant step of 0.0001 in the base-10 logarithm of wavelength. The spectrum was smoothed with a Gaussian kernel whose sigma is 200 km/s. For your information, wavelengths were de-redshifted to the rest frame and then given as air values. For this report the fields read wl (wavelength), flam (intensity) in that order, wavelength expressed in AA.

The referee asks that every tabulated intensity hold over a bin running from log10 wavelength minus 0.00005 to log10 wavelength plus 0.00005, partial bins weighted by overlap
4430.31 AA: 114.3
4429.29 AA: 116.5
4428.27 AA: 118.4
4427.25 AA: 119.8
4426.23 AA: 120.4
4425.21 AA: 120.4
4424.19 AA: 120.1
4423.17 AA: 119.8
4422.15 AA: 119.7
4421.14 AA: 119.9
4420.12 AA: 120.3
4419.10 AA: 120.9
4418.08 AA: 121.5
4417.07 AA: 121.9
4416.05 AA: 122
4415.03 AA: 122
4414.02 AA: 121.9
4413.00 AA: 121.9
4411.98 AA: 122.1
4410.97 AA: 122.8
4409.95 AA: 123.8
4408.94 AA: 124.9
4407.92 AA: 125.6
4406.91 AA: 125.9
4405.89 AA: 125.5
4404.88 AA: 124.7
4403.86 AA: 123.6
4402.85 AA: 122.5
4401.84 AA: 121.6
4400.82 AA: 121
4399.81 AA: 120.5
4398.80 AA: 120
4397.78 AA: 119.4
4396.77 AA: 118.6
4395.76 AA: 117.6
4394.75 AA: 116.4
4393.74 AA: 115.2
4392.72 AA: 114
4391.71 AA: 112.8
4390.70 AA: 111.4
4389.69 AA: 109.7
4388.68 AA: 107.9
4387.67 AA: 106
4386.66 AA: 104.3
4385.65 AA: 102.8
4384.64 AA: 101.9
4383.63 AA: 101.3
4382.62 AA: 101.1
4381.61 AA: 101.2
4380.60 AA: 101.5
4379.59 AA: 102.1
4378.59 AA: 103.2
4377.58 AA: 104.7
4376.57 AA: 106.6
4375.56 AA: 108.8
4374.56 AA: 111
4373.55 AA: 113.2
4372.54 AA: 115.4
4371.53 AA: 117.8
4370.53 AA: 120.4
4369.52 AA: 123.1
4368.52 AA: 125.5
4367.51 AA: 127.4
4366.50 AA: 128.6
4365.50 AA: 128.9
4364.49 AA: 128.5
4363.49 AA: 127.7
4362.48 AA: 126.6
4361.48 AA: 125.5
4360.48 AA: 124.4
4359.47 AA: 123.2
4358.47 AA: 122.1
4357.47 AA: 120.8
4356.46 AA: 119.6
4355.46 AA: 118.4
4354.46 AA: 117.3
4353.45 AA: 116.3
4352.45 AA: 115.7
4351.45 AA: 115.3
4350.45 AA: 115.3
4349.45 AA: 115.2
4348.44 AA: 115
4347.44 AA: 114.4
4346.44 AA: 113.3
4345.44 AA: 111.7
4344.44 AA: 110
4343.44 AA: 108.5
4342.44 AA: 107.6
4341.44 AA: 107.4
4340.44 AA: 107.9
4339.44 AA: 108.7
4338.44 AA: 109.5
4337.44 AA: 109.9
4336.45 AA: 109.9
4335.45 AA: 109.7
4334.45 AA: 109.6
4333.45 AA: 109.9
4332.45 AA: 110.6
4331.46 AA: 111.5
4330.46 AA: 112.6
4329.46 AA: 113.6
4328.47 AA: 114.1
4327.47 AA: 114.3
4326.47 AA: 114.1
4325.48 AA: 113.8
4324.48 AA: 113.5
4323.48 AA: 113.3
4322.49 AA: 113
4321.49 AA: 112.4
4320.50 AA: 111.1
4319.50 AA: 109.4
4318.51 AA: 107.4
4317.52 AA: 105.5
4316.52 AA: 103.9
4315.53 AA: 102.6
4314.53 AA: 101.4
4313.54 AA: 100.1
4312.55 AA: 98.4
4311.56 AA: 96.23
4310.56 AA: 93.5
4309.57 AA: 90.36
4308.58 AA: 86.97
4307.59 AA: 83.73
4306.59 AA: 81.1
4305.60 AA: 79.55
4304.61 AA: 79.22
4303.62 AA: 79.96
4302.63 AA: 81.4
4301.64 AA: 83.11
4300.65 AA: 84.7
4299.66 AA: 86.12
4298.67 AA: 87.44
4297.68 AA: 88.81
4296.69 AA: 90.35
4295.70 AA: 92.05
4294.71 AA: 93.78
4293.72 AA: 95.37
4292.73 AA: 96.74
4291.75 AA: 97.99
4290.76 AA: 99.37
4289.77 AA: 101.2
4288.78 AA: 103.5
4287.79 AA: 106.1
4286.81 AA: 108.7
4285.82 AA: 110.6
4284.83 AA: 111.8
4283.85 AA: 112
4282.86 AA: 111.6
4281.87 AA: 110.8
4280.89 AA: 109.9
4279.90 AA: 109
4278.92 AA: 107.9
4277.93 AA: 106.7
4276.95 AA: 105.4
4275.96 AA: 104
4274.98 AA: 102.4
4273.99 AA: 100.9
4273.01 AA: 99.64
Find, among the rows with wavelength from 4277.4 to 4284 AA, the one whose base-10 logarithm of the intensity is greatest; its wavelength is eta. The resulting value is 4283.85 AA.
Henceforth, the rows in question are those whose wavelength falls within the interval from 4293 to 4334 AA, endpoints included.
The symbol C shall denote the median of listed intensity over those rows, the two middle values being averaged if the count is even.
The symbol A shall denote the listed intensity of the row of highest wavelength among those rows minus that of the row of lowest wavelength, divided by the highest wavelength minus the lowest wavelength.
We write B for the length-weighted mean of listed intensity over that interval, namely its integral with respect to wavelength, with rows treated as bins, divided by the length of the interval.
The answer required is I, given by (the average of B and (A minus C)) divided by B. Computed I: -0.003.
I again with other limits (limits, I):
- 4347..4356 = 0.005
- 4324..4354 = 0.000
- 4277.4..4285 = 0.002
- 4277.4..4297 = -0.016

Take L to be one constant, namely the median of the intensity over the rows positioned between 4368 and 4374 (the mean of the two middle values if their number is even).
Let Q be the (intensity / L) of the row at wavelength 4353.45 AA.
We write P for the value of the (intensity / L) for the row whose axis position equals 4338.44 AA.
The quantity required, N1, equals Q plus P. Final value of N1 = 1.90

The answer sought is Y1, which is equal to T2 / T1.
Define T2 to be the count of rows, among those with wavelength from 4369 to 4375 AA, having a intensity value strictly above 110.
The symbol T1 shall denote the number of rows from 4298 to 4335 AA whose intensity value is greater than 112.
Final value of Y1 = 0.60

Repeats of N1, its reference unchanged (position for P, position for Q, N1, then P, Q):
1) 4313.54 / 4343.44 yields 1.75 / 0.84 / 0.91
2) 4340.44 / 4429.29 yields 1.88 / 0.91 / 0.98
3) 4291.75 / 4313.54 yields 1.66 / 0.82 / 0.84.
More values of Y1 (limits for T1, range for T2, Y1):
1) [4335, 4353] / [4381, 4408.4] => 2.57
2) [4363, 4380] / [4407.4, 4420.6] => 1.18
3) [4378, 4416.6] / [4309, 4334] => 0.52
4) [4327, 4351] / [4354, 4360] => 0.67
